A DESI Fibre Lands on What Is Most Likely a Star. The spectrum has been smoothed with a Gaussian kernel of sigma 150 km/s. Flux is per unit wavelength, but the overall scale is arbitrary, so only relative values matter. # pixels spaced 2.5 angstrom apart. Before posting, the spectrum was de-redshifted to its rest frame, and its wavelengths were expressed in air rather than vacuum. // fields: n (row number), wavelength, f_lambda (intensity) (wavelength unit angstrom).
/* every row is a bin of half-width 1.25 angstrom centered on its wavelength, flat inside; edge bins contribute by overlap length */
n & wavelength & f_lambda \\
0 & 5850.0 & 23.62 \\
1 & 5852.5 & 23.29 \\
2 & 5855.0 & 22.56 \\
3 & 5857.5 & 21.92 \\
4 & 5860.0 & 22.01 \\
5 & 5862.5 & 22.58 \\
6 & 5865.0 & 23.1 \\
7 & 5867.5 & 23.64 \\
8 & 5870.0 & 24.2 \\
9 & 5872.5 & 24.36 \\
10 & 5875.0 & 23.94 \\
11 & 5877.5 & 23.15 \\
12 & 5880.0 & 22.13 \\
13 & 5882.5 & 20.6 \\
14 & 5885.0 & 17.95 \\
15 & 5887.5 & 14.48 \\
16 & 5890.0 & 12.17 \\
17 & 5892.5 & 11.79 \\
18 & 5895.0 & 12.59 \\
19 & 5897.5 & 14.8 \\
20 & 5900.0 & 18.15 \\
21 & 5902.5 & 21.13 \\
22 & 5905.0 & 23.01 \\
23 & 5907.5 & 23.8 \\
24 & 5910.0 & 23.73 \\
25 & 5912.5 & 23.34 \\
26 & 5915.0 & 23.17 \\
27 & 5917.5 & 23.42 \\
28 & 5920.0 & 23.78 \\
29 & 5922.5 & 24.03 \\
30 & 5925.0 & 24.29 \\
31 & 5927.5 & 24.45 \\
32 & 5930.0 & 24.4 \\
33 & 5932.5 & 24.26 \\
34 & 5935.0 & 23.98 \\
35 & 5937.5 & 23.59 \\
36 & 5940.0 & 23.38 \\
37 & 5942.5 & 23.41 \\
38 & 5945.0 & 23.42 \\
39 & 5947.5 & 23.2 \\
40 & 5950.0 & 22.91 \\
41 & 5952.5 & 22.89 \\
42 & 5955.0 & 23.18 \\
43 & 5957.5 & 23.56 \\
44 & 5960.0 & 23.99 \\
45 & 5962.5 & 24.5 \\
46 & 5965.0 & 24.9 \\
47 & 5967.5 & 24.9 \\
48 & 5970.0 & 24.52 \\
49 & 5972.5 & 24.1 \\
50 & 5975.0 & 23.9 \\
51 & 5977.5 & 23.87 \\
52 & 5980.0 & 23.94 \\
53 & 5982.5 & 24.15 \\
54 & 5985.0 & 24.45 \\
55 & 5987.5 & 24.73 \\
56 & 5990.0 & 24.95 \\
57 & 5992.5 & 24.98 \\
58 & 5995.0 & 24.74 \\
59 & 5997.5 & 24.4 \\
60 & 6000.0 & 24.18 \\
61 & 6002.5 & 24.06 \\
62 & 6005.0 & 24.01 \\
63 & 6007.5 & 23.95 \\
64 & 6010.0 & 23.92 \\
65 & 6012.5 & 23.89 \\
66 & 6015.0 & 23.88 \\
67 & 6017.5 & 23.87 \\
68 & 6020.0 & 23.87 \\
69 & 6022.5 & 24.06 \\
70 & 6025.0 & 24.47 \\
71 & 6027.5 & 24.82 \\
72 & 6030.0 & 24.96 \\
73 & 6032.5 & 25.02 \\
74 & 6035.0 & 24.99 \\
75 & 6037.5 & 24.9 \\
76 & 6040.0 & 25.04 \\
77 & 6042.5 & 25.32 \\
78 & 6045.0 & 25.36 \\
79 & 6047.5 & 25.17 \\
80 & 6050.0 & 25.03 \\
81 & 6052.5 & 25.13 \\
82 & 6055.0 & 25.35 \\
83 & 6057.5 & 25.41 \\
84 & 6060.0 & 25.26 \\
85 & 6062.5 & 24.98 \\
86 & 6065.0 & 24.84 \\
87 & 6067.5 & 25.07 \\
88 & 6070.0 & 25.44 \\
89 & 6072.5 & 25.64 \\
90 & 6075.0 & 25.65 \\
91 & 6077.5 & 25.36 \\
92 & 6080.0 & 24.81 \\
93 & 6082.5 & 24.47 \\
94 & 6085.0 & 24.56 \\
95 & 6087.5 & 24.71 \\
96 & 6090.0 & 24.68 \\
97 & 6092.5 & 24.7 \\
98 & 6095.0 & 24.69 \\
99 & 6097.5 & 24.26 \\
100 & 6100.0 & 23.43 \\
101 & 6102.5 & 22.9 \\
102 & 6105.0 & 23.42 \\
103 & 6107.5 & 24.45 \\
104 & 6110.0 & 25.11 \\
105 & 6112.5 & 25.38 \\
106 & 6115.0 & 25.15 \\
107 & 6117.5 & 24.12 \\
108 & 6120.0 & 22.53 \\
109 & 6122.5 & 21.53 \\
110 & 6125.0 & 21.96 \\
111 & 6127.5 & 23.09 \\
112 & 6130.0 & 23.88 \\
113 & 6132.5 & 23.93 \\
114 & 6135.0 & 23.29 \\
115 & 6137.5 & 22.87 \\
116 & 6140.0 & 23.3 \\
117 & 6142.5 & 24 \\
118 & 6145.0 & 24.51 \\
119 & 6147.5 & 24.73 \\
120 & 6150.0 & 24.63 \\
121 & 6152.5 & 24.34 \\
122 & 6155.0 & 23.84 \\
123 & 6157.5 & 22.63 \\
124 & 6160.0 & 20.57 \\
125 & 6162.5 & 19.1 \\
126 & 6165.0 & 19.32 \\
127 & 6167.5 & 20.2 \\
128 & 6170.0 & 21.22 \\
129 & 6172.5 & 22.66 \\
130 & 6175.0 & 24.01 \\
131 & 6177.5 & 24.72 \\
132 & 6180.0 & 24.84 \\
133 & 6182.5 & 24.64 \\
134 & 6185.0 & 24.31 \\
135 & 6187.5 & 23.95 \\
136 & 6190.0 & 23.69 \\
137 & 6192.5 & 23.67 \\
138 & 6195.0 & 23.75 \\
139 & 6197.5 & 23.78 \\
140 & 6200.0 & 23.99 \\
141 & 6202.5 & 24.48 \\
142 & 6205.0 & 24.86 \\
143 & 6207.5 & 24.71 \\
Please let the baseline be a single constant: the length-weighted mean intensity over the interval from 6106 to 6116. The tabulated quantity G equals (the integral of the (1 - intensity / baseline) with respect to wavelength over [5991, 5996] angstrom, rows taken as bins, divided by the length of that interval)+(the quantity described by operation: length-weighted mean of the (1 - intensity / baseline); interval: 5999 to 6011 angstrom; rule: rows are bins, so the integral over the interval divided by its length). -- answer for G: 0.043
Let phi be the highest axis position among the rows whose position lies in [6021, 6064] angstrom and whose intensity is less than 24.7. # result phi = 6025.0 angstrom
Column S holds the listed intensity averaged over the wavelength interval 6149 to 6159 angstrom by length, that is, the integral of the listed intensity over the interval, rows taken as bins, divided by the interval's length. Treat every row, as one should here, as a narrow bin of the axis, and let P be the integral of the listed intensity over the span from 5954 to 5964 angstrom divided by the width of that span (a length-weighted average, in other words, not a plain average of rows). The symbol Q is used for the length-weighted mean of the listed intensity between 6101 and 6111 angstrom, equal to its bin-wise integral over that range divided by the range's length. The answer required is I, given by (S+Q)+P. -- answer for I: 71.5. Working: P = 23.9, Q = 23.9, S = 23.8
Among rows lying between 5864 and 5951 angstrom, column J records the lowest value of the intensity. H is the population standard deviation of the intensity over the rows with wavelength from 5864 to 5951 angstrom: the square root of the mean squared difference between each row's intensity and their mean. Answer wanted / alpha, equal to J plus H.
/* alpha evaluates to 16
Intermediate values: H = 3.8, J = 11.79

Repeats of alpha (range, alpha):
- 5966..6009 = 24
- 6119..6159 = 22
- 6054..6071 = 25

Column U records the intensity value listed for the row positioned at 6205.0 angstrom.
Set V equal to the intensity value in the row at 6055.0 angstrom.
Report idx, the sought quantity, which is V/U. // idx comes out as 1.02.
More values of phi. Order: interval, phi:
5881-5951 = 5950.0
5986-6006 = 6005.0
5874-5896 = 5895.0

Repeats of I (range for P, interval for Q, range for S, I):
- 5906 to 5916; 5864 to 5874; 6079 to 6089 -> 72.0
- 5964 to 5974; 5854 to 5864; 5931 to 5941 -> 70.7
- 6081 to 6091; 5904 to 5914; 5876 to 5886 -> 69.2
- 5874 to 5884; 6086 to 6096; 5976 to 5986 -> 71.1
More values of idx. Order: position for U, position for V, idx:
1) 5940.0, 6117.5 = 1.03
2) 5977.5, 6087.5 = 1.04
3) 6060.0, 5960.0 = 0.95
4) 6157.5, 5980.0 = 1.06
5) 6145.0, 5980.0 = 0.98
